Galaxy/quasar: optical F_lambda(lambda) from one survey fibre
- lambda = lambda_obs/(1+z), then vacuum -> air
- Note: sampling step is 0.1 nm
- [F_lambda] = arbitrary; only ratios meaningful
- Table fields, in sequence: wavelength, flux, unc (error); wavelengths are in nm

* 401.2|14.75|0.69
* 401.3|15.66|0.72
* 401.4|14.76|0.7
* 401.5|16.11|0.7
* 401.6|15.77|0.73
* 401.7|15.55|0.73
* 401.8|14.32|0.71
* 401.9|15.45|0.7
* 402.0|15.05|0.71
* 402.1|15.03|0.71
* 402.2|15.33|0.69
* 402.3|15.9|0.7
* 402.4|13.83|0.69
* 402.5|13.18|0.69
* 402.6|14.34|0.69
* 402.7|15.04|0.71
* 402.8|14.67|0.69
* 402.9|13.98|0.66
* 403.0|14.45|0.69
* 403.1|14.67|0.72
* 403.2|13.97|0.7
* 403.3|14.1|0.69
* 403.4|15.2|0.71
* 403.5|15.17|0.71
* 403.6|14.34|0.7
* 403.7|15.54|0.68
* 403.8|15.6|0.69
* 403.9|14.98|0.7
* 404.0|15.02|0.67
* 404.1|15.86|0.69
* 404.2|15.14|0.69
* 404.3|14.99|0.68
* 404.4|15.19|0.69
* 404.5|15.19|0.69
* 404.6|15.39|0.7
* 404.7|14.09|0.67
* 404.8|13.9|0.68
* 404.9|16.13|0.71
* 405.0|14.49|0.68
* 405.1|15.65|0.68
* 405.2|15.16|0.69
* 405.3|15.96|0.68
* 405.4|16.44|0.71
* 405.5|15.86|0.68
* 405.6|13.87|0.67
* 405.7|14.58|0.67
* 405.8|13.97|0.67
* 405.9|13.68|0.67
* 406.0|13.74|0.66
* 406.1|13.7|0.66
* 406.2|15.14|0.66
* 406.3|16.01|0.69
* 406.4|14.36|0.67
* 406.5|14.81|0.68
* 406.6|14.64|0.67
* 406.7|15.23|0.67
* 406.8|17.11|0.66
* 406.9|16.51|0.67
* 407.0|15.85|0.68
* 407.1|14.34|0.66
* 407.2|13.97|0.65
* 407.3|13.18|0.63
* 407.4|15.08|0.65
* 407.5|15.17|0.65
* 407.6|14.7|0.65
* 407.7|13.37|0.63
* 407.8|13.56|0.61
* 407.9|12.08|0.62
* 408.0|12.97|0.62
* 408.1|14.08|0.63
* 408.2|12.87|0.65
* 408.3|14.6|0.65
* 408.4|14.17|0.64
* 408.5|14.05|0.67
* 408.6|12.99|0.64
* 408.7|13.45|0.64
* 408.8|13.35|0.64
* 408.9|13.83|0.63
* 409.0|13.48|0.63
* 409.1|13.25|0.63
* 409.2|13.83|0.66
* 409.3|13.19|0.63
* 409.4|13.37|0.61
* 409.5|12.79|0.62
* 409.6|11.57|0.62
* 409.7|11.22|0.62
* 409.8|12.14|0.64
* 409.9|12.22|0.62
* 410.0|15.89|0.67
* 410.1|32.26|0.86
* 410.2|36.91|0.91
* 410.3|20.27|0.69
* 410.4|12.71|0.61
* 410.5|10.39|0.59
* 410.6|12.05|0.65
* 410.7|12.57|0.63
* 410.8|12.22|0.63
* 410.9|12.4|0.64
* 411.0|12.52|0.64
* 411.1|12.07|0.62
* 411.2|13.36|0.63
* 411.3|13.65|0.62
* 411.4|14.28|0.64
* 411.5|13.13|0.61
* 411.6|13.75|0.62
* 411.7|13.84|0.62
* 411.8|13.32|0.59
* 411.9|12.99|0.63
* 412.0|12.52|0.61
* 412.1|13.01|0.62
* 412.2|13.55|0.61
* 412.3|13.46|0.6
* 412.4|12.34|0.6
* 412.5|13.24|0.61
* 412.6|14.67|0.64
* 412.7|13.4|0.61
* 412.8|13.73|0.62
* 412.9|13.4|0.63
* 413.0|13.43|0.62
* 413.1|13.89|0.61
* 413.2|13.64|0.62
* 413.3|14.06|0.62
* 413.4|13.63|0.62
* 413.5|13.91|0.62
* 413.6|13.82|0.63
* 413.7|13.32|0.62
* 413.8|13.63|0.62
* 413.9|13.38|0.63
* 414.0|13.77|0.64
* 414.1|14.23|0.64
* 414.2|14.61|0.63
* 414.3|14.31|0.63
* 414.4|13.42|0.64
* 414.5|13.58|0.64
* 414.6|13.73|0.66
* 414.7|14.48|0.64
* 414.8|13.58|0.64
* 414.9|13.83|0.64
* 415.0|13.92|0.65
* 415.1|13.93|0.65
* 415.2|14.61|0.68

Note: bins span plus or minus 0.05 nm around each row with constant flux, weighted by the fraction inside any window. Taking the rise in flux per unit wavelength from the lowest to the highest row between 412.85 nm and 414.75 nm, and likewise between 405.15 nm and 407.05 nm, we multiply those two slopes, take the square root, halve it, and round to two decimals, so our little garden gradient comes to 0.24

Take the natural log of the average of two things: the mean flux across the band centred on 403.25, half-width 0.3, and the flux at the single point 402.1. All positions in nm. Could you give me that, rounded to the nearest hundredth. 2.70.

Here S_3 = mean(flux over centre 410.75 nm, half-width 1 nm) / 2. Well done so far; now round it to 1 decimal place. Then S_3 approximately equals 7.7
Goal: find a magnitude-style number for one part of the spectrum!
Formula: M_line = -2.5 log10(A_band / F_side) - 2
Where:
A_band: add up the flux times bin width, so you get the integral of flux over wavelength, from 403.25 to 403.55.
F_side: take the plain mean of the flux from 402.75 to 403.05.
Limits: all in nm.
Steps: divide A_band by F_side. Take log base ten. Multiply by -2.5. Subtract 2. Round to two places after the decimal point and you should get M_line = -0.73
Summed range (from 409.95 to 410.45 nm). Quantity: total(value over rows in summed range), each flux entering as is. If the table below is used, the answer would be 118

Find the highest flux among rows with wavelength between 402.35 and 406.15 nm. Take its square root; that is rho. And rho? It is 4.05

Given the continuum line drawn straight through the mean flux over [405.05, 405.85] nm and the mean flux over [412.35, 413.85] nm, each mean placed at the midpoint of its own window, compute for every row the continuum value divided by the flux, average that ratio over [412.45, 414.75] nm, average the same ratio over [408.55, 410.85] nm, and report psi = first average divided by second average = 0.94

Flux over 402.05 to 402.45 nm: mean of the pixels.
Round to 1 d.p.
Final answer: 15.0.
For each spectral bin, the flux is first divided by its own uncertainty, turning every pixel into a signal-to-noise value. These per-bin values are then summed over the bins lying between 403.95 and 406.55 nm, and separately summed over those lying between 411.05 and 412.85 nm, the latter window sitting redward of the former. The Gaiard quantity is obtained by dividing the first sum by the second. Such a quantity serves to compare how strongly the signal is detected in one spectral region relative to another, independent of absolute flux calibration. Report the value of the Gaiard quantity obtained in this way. 1.5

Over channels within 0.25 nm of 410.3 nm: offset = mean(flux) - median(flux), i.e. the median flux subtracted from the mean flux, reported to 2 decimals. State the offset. 2.24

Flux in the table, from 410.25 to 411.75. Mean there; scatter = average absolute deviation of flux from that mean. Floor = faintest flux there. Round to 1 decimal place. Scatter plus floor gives 11.7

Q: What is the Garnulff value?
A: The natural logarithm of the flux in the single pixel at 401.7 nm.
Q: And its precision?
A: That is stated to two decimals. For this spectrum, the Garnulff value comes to 2.74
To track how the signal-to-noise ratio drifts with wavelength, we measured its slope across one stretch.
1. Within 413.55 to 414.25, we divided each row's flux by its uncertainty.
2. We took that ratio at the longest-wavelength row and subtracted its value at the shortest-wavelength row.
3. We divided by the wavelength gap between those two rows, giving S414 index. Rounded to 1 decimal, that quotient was 2.1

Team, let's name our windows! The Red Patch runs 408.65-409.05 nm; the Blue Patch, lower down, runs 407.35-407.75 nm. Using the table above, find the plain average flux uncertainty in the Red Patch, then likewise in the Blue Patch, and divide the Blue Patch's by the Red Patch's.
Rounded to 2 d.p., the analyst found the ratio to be 1.02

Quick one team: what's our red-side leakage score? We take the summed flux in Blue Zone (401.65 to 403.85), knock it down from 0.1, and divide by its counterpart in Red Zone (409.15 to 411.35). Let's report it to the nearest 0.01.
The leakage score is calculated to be -0.98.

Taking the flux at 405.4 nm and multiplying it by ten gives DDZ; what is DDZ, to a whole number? 164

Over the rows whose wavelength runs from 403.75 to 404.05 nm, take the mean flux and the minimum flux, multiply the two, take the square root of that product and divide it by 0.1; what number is 151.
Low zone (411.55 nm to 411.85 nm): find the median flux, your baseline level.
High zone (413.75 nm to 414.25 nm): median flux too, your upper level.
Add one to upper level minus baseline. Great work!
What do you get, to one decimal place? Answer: 1.0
